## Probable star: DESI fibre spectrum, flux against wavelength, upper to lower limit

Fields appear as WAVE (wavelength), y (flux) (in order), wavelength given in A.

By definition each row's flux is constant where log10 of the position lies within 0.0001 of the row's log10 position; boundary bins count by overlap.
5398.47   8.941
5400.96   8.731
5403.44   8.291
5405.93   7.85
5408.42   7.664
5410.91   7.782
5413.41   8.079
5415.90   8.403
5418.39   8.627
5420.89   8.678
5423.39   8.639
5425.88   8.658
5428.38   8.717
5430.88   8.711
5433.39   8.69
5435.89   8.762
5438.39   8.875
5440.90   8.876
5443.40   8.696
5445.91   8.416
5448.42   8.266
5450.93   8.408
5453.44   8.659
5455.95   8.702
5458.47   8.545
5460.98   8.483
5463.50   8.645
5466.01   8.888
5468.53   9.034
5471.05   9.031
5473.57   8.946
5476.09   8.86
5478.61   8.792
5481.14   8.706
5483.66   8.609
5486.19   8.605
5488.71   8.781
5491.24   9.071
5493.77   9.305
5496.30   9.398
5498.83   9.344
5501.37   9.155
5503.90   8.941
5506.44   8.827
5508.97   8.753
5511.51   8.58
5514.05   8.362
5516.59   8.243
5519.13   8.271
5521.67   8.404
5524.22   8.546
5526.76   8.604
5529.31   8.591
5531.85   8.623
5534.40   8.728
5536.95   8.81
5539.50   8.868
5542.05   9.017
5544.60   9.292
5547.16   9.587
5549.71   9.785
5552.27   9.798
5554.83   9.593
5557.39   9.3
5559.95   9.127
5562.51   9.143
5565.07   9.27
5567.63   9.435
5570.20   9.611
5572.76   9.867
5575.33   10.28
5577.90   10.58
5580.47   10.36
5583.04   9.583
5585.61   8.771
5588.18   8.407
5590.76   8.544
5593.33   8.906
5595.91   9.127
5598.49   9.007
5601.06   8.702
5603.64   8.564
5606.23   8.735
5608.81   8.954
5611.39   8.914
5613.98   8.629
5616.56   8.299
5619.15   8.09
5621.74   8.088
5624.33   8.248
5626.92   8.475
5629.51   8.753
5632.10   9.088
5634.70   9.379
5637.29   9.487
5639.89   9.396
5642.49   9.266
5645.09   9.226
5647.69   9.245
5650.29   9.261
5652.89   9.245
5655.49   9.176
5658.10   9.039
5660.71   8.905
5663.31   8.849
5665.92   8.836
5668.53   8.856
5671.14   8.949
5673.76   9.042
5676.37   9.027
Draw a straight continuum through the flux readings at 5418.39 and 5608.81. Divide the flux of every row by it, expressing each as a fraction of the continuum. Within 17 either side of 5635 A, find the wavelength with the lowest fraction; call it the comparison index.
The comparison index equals 5621.74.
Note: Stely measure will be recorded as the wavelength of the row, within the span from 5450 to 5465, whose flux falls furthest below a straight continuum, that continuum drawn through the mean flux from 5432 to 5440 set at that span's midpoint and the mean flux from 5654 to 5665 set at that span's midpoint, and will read 5450.93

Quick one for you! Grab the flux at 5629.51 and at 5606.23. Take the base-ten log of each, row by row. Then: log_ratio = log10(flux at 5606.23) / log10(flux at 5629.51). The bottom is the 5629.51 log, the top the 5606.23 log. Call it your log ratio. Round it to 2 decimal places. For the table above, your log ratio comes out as 1.00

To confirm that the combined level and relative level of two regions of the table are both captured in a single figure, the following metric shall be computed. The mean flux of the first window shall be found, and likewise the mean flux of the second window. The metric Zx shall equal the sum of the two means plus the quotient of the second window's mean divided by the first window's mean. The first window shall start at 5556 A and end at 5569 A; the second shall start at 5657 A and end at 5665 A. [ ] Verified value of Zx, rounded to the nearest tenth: 19.2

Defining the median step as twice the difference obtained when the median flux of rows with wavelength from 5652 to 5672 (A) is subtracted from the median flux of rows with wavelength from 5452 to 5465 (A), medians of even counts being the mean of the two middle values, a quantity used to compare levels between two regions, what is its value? -0.56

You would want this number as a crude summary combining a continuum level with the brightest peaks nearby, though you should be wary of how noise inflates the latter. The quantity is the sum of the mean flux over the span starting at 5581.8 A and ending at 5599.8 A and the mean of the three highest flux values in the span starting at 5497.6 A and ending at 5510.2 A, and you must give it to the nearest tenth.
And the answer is 18.1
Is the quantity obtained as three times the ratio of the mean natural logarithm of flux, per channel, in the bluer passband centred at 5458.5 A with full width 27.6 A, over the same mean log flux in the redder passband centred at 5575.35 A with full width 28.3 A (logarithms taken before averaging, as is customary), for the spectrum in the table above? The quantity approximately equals 2.87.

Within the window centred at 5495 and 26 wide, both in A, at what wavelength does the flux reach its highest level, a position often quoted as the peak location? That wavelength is 5496.30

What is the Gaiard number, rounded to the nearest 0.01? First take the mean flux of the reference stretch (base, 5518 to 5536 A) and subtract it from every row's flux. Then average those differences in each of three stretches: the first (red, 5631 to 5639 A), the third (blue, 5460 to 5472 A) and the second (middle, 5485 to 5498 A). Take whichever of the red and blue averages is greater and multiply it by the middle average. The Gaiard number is 0.39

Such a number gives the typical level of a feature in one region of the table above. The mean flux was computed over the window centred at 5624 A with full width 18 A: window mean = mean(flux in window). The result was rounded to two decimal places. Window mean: 8.43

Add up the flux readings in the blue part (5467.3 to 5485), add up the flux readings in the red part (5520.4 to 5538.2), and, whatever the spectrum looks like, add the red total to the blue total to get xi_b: 122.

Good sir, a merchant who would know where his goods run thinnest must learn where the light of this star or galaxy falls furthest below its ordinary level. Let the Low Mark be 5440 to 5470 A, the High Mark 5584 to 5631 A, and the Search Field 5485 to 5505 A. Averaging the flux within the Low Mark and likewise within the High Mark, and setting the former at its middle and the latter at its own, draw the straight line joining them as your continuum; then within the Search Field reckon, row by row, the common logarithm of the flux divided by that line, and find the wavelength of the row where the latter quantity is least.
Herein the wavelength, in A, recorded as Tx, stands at 5486.19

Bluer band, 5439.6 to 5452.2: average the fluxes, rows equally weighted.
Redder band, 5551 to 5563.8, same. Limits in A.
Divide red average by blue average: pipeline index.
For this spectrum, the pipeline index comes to 1.10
